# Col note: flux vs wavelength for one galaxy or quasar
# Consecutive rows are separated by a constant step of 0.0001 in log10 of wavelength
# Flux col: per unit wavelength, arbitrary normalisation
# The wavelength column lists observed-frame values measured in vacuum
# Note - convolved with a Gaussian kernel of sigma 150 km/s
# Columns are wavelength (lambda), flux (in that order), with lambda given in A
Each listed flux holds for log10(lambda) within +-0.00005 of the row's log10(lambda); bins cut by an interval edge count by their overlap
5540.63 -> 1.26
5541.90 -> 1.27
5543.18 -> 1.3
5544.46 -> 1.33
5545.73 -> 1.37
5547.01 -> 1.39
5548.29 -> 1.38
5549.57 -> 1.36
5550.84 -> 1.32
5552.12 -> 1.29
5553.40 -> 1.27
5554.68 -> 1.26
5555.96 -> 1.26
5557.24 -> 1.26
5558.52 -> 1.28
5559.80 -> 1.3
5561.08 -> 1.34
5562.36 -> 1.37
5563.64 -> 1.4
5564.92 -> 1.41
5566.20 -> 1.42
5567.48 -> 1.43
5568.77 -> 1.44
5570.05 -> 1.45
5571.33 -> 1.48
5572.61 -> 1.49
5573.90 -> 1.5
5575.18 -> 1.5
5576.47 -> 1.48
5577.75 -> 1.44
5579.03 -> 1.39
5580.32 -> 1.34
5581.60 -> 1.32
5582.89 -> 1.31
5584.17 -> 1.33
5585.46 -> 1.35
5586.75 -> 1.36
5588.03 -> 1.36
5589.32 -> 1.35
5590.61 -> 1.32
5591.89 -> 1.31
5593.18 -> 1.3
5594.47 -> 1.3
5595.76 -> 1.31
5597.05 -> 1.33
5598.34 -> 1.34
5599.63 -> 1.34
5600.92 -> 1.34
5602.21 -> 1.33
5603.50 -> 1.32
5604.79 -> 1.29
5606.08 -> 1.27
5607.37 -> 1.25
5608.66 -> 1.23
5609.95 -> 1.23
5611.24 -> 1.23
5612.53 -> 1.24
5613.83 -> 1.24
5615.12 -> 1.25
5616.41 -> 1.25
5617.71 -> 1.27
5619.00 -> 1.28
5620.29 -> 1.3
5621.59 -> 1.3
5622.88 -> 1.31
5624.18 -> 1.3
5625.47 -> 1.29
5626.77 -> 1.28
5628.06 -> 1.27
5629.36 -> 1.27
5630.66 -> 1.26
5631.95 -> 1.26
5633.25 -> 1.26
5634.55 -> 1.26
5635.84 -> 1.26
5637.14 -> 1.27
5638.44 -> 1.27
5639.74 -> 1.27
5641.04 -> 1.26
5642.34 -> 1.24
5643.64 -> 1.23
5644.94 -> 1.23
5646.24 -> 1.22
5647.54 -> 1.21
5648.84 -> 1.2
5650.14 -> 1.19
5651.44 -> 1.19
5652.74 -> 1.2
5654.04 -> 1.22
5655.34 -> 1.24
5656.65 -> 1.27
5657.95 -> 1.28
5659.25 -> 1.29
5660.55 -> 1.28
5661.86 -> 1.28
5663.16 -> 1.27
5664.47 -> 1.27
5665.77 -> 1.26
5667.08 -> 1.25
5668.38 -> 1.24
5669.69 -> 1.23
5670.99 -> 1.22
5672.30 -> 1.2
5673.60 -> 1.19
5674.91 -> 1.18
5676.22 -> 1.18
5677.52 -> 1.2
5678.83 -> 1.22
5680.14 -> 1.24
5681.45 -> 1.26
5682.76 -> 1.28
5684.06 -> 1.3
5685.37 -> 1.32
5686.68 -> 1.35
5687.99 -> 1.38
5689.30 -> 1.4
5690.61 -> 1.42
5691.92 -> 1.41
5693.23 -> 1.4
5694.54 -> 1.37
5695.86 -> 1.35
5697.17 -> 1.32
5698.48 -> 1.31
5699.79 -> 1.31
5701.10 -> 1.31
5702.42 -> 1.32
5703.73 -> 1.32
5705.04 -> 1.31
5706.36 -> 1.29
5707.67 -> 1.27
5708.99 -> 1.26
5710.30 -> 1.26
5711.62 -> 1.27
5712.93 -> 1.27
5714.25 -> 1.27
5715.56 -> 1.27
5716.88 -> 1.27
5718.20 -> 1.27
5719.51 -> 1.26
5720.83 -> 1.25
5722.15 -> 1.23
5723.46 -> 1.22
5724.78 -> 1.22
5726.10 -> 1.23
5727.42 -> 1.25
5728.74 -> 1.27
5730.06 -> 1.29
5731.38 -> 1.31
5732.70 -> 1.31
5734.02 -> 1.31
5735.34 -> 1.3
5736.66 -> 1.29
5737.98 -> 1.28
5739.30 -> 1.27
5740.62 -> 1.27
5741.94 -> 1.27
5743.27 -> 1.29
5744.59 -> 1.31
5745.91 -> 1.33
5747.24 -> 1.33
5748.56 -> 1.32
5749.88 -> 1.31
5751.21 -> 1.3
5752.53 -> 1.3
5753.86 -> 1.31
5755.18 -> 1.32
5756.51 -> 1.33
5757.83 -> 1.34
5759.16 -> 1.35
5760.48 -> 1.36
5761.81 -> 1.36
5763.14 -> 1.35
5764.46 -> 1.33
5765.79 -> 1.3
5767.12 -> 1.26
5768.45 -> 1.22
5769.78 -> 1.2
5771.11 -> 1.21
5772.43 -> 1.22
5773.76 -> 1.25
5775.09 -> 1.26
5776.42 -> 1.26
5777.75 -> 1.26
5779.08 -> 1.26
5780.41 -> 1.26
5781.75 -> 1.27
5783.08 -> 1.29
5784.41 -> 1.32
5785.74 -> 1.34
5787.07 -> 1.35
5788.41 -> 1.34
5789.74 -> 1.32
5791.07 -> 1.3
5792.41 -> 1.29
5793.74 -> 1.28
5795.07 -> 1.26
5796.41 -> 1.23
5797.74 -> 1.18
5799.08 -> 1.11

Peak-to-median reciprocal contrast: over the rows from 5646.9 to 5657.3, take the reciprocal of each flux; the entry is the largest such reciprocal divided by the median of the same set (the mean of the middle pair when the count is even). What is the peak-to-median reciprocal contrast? 1.01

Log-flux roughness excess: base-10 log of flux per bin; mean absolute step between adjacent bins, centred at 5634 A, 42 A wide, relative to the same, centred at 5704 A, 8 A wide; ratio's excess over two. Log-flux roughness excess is -1.33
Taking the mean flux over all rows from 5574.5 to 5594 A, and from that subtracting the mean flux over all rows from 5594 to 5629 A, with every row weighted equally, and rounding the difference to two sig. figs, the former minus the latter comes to 0.079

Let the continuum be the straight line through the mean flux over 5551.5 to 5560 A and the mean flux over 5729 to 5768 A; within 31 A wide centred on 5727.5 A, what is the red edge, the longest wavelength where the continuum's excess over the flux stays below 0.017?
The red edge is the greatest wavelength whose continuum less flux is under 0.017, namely 5735.34 A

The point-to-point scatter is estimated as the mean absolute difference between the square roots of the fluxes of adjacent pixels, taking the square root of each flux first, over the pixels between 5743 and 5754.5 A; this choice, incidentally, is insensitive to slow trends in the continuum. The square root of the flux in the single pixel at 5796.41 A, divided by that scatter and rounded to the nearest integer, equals 254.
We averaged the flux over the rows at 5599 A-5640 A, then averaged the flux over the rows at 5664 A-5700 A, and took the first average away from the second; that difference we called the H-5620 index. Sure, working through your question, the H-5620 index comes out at 0.013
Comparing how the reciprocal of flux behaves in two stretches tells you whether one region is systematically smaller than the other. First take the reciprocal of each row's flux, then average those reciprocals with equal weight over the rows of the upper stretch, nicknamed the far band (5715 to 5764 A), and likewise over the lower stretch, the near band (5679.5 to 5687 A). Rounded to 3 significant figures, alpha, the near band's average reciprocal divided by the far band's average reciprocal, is 1.00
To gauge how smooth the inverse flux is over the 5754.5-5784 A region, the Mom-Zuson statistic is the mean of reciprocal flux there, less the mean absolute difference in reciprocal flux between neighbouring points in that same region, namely 0.771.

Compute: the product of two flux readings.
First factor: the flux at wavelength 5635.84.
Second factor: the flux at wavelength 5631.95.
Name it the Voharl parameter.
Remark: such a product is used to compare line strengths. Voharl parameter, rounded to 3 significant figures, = 1.59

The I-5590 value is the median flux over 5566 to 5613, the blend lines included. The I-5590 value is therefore 1.34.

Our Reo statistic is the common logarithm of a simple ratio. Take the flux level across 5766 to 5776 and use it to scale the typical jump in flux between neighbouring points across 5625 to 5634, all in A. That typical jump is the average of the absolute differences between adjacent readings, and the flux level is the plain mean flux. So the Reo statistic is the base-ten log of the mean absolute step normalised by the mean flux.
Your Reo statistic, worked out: -2.39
